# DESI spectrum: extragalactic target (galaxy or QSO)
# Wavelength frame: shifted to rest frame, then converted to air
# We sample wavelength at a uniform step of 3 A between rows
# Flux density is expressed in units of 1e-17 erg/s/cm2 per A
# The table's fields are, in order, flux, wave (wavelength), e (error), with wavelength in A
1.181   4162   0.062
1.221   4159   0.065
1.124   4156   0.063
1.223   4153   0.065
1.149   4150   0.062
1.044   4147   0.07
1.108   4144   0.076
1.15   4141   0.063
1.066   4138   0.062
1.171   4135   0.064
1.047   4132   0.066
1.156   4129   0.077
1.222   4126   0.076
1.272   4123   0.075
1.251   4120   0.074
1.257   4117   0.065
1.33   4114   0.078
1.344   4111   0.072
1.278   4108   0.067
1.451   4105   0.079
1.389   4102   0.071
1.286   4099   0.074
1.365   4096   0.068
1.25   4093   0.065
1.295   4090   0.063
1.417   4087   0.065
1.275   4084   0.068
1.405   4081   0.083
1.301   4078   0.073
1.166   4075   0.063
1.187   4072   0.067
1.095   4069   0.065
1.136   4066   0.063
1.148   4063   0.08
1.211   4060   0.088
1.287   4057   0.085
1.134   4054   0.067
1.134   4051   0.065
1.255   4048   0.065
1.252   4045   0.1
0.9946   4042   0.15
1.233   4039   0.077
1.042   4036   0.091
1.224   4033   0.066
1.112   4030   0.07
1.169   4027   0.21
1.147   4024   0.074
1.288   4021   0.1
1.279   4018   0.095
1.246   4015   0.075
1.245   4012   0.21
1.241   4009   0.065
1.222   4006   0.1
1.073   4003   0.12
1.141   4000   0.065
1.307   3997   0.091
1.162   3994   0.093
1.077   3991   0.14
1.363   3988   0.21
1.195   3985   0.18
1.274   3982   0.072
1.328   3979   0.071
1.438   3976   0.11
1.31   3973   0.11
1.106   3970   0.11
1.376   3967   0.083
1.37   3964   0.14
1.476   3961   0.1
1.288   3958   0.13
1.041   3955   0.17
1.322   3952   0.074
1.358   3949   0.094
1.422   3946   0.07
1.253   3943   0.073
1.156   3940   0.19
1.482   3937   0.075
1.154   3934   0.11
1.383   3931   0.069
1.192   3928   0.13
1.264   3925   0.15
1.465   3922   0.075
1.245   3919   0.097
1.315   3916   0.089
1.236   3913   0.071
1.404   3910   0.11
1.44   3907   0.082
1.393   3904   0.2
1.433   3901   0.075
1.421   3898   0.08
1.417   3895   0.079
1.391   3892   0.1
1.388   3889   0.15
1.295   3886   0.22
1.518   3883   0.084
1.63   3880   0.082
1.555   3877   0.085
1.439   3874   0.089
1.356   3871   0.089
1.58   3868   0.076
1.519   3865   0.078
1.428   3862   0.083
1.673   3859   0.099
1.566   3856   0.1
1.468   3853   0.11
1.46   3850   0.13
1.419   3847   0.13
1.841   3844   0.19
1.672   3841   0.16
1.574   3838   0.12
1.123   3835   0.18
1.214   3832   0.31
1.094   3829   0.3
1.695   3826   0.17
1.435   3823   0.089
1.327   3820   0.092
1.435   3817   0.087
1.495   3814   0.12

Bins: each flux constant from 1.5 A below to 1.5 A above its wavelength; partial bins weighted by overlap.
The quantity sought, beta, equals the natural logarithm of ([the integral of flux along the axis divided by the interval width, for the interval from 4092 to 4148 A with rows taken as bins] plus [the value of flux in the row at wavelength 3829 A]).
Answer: 0.85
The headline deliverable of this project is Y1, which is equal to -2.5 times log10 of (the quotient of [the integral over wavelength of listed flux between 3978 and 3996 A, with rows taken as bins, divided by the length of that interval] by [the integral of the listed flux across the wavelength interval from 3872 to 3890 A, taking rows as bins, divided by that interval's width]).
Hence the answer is 0.19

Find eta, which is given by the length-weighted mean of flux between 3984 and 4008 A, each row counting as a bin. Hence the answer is 1.19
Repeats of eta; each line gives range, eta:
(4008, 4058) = 1.19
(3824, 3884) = 1.49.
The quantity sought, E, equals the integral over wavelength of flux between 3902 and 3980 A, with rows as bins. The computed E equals 103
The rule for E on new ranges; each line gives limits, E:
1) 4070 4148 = 97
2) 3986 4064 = 93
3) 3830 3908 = 114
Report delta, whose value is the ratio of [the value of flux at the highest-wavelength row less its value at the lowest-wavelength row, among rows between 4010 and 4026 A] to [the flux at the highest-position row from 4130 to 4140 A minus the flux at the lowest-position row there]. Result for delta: -5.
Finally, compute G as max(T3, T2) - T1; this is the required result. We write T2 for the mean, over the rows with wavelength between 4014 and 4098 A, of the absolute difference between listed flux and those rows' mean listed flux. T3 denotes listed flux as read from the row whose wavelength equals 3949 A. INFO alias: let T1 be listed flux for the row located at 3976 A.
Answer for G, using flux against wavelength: -0.08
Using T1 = 1.438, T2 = 0.081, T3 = 1.358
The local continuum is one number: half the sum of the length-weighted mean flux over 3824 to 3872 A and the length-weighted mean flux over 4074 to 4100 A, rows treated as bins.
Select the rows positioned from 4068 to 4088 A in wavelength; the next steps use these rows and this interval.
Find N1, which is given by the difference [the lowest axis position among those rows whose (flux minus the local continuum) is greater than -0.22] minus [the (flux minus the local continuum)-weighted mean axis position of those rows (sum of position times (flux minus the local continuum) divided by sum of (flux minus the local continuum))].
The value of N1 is -1.5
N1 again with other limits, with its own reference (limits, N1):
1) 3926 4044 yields -68.8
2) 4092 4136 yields -28.2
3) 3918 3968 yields -21.4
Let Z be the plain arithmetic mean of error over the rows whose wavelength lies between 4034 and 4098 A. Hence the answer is 0.08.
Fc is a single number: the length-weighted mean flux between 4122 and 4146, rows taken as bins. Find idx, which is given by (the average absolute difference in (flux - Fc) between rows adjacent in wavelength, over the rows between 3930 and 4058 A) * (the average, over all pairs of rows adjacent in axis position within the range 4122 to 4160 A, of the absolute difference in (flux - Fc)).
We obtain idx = 0.011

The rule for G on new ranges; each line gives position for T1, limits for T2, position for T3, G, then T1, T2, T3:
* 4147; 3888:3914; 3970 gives 0.06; 1.044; 0.035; 1.106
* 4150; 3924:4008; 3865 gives 0.37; 1.149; 0.104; 1.519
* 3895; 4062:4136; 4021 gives -0.13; 1.417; 0.082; 1.288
